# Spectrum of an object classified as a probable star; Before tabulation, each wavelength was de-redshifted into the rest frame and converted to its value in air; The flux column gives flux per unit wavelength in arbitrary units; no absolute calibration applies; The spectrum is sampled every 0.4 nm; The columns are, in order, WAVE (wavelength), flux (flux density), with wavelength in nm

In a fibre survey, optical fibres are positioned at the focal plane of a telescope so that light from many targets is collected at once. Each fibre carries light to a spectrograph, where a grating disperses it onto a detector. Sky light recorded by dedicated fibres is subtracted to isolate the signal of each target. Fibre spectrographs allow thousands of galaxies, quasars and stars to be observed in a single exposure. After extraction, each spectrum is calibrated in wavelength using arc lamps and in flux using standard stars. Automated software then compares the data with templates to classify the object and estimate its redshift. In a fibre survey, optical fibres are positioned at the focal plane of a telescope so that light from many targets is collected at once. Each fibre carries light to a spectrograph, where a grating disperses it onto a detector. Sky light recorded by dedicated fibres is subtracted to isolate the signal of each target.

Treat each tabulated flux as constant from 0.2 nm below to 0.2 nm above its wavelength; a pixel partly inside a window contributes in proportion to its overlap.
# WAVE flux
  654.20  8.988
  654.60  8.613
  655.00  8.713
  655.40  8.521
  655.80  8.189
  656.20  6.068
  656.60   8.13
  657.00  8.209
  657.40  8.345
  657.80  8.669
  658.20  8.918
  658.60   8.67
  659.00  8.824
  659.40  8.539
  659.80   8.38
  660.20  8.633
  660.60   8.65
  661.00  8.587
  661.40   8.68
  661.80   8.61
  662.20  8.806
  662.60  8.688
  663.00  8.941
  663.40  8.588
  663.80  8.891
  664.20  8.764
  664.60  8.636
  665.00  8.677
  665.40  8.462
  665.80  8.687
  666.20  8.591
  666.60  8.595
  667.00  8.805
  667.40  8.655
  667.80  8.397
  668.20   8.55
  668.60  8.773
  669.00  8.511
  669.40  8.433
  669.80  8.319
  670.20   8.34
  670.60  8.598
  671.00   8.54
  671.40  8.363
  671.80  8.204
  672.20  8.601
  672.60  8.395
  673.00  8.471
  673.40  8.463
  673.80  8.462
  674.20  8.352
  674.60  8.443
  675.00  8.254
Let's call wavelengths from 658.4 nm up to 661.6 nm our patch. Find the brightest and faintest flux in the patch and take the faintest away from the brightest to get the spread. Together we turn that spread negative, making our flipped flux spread -0.444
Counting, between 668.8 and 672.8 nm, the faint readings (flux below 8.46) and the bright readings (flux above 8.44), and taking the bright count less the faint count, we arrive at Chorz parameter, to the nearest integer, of -2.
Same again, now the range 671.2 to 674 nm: 1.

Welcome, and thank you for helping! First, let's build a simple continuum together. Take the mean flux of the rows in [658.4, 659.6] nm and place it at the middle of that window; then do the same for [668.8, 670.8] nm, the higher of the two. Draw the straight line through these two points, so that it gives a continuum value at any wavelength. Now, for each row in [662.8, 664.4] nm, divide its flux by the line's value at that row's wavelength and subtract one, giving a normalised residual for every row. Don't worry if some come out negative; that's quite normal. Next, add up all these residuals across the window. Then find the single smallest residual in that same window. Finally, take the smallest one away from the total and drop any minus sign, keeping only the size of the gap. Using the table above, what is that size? 0.10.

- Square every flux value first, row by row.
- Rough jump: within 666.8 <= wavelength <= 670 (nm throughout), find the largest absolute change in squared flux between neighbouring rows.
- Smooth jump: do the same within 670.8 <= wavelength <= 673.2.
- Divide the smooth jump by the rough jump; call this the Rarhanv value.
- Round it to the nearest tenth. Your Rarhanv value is 1.5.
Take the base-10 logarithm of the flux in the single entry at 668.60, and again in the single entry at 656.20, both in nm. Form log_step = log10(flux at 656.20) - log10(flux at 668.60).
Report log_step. -0.160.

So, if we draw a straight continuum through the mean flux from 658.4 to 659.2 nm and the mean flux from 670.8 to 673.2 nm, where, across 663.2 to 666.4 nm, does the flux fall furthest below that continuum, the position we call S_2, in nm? 665.40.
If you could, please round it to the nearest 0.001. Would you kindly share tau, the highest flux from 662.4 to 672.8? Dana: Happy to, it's 8.941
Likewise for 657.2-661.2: 8.918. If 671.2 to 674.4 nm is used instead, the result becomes 8.601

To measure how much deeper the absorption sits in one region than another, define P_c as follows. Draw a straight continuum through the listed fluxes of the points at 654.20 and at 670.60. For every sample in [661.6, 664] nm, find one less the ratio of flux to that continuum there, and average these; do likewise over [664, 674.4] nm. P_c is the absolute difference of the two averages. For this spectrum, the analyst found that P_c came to 0.009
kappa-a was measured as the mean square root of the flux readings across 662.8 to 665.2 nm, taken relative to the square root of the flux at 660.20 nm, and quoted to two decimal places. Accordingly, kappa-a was 1.01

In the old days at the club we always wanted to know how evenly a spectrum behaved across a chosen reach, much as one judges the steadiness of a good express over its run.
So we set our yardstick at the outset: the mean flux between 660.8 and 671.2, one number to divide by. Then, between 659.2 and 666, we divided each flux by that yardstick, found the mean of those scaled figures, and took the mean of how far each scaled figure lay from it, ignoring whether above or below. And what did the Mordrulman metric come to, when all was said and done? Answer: 0.0117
